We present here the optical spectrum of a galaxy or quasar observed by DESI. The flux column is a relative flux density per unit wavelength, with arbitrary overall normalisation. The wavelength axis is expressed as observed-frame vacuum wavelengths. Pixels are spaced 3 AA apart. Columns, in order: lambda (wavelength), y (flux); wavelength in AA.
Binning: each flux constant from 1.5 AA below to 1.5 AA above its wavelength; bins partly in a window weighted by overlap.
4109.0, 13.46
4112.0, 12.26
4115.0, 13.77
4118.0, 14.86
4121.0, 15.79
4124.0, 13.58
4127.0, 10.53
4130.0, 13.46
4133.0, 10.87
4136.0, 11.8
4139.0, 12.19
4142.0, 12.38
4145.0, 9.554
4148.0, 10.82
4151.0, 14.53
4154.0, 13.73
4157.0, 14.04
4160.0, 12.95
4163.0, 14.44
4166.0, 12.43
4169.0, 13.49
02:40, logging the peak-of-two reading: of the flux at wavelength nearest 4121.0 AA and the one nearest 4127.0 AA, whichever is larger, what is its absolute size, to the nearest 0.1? 15.8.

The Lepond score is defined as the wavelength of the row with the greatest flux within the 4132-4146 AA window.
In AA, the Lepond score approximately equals 4142.0 AA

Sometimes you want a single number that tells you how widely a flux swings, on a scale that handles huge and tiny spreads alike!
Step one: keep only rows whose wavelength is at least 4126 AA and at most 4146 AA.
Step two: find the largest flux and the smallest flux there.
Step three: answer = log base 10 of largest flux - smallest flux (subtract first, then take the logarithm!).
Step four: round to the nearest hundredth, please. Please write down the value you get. 0.59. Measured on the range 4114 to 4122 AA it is 0.31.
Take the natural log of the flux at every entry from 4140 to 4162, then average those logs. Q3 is 2.52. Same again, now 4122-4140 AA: 2.49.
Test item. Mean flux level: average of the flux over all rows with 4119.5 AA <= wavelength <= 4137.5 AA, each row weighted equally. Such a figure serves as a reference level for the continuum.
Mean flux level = 12.7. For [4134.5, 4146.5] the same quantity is 11.5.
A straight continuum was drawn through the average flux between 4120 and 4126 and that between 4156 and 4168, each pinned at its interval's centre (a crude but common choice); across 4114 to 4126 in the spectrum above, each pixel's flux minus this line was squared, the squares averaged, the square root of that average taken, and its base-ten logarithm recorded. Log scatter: 0.0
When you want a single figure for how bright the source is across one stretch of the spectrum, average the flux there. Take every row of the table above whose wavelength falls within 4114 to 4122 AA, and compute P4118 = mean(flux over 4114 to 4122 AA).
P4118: 14.8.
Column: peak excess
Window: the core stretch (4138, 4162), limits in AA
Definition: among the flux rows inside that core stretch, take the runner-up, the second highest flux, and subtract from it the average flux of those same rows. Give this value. 1.5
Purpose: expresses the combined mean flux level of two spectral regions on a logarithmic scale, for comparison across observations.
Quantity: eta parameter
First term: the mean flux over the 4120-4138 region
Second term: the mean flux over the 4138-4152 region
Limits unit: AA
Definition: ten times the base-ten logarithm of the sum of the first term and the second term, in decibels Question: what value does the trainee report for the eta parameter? 13.9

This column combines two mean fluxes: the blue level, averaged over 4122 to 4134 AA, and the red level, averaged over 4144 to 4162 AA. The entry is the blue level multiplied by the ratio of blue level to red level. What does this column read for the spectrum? 12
